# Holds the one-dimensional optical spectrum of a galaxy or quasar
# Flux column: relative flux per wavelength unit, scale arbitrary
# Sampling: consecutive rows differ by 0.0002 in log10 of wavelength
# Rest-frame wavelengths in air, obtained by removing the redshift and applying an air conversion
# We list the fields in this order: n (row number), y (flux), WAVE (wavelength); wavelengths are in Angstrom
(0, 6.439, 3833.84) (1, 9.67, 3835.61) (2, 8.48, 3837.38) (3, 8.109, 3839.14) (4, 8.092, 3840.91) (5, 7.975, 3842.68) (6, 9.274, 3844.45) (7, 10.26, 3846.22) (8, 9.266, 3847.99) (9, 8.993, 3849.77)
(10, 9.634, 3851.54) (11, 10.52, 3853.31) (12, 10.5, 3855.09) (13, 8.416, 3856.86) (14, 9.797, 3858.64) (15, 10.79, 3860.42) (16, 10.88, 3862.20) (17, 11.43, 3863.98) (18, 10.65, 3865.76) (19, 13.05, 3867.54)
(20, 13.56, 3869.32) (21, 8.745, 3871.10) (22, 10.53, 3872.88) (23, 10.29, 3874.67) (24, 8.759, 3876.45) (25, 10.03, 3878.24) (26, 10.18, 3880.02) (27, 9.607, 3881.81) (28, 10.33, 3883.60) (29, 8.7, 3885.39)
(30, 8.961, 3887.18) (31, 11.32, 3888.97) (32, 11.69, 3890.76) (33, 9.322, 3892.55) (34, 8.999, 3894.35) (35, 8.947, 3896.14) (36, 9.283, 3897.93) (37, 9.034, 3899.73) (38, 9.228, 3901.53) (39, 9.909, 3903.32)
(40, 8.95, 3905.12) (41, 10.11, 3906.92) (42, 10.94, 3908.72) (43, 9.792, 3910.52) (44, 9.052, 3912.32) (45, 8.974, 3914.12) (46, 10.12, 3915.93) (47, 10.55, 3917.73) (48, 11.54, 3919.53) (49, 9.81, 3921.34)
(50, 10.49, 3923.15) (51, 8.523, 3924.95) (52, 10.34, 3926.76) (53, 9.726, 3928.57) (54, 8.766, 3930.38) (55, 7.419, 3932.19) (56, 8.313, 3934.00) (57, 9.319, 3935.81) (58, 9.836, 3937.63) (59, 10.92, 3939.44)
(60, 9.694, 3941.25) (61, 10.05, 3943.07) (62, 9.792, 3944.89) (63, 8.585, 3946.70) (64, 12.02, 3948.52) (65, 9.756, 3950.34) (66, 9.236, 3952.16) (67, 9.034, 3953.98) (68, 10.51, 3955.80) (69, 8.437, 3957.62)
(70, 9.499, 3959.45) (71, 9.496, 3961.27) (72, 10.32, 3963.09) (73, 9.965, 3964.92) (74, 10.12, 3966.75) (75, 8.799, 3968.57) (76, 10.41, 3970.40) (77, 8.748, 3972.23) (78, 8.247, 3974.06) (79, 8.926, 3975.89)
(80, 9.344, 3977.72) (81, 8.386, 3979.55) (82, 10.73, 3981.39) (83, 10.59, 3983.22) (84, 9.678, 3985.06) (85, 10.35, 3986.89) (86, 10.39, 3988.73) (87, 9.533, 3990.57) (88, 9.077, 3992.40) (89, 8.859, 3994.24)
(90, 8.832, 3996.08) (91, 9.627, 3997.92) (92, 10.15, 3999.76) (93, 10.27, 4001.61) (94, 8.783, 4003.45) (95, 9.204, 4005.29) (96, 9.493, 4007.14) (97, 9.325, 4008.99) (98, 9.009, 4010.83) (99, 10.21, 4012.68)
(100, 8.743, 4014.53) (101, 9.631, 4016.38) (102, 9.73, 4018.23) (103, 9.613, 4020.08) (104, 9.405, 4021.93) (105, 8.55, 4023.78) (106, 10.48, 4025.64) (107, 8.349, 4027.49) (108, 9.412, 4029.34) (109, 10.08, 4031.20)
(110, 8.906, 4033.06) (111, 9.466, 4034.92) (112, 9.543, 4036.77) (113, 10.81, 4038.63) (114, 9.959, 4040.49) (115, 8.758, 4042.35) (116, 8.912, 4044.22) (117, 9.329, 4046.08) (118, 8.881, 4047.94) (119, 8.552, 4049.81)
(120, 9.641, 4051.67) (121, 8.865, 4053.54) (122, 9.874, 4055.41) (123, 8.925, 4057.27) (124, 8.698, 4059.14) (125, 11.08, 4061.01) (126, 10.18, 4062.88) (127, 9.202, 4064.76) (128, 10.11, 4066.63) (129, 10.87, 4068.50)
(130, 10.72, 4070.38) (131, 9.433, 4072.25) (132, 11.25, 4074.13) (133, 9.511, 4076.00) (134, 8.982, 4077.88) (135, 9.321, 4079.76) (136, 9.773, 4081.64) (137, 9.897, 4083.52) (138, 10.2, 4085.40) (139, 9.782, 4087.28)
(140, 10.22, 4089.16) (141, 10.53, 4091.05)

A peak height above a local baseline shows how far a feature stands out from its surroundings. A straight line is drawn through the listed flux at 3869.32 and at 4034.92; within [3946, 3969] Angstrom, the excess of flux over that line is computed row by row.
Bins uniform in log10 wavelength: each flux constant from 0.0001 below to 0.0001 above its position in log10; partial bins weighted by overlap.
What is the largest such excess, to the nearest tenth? 0.4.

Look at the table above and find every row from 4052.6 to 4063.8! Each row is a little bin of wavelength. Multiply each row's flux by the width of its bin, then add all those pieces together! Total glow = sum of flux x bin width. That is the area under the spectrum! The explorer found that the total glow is 108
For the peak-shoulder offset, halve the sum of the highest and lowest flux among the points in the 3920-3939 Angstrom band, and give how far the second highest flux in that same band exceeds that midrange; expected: 1.4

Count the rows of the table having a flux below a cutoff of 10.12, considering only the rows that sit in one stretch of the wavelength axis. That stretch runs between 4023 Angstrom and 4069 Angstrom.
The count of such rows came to 20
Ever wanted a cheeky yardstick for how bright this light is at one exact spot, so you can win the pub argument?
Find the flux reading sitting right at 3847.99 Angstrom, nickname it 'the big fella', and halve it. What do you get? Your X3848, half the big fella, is 4.6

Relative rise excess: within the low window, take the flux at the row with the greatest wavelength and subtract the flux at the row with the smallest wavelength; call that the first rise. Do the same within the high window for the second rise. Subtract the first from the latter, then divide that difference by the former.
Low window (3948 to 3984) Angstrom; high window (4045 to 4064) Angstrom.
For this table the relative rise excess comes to -1.6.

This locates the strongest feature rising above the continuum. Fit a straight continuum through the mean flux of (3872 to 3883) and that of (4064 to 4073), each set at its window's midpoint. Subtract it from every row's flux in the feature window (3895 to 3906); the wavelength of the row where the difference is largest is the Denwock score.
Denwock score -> 3903.32 Angstrom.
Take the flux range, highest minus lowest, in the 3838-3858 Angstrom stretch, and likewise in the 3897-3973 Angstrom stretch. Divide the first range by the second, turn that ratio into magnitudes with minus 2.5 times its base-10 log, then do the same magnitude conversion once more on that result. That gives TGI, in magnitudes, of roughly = 0.5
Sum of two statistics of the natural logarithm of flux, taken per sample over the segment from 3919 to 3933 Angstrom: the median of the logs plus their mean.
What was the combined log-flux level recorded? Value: 4.53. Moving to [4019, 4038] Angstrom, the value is 4.48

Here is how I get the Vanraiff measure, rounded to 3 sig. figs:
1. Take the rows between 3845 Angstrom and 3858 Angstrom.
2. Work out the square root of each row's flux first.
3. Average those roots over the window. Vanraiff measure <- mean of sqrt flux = 3.10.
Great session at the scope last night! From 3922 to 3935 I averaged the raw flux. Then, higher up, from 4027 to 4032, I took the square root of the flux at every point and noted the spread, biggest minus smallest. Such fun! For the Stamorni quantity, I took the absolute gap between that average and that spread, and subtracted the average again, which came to -0.29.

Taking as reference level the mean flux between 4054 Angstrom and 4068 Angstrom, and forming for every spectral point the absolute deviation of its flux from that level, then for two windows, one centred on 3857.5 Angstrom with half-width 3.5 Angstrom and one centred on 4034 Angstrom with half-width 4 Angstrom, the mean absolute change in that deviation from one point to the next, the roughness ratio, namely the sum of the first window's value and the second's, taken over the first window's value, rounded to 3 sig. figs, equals 1.40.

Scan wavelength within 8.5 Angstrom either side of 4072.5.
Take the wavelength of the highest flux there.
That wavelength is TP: 4074.13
